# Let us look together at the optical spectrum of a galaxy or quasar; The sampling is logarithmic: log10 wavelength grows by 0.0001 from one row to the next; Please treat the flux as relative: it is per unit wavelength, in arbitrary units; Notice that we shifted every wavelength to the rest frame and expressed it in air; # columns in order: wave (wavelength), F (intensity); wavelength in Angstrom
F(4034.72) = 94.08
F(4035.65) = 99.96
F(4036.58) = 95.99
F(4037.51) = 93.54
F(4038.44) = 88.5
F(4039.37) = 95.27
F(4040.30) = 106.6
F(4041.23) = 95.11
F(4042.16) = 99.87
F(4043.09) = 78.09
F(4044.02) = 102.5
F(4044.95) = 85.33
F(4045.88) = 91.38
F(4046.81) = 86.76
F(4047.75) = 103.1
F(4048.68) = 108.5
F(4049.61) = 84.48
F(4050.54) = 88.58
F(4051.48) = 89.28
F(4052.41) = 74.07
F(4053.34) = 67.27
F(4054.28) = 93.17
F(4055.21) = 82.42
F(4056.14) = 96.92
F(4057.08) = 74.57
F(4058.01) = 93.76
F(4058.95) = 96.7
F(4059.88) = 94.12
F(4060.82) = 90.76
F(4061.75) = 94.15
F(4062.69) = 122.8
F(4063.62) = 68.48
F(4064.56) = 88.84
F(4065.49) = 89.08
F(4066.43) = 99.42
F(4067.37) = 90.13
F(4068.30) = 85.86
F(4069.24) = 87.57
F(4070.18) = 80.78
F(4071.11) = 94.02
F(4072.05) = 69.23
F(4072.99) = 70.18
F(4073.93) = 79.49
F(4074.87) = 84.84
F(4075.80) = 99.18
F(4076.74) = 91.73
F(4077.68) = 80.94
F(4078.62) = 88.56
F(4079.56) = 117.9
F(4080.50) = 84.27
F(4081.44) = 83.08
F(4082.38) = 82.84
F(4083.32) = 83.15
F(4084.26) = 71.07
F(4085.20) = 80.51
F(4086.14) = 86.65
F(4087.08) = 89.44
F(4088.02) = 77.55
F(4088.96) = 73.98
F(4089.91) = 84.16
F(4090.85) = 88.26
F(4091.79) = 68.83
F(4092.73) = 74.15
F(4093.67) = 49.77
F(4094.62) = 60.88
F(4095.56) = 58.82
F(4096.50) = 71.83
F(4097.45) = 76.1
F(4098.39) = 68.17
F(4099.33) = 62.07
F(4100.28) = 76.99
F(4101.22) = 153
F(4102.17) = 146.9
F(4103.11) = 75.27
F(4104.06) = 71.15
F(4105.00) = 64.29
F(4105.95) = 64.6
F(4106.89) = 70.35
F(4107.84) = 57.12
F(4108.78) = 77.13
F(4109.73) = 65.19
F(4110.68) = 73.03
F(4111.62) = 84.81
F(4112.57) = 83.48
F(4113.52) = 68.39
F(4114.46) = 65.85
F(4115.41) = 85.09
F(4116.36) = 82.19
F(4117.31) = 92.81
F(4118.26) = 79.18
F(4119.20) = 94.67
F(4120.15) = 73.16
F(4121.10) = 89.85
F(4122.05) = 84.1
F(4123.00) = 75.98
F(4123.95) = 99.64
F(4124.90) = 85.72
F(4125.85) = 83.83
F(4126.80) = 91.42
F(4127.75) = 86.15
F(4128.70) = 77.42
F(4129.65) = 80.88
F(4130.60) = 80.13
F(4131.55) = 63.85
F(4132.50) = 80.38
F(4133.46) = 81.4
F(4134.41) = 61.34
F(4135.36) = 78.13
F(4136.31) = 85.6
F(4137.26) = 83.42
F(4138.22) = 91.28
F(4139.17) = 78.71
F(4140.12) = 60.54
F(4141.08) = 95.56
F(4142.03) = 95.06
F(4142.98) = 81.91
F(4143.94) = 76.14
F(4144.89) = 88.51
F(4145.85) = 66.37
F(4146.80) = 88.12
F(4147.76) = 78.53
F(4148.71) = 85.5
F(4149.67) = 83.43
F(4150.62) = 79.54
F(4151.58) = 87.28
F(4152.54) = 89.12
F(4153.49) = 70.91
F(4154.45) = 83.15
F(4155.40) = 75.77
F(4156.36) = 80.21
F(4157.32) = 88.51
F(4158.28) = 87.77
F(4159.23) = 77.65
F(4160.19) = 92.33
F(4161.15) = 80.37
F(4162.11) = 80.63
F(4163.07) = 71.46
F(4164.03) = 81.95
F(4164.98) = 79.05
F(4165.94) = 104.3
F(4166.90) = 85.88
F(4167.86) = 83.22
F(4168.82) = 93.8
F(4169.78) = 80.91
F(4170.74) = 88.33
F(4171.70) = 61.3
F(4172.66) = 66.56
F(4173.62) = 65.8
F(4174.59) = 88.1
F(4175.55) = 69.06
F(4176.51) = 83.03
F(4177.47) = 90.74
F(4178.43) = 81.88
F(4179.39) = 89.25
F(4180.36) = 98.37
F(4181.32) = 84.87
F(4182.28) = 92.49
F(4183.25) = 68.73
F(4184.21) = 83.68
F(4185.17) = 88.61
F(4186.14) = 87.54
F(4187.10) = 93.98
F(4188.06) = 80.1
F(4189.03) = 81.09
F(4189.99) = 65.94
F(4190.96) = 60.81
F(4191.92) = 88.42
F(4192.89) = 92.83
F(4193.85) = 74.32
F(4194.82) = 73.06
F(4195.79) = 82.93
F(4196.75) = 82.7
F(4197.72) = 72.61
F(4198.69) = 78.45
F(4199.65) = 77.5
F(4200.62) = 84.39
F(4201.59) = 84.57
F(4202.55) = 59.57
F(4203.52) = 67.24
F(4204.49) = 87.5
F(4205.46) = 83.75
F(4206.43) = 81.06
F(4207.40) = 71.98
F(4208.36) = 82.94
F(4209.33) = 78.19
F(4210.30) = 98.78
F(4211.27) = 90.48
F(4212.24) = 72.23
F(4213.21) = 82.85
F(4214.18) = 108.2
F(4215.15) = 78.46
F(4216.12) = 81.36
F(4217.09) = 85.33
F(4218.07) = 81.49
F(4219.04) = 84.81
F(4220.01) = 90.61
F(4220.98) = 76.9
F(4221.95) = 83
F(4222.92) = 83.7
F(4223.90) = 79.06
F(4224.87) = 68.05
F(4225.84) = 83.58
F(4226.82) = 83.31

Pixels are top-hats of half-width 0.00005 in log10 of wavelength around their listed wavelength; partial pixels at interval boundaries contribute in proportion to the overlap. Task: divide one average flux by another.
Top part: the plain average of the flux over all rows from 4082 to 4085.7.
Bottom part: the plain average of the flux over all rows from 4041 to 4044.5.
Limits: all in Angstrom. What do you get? 0.85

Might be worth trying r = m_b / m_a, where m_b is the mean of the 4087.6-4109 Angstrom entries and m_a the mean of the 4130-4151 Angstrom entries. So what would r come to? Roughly 0.961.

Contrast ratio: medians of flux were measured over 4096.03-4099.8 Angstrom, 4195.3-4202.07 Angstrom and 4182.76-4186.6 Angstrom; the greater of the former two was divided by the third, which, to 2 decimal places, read 0.97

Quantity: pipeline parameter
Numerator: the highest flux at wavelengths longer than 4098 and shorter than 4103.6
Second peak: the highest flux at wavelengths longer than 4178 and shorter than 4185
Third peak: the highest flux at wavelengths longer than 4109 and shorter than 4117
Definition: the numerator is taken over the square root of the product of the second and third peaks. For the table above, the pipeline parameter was 1.7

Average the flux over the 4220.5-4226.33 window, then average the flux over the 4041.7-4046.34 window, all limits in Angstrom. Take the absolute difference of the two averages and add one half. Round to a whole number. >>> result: 13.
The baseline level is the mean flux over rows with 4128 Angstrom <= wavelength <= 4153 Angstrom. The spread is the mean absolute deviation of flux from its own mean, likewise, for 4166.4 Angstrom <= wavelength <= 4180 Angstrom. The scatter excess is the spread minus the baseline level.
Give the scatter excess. -72.2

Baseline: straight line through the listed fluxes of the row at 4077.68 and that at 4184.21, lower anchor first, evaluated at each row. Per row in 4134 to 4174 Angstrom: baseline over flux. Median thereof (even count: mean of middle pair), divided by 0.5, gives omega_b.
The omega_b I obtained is 2.02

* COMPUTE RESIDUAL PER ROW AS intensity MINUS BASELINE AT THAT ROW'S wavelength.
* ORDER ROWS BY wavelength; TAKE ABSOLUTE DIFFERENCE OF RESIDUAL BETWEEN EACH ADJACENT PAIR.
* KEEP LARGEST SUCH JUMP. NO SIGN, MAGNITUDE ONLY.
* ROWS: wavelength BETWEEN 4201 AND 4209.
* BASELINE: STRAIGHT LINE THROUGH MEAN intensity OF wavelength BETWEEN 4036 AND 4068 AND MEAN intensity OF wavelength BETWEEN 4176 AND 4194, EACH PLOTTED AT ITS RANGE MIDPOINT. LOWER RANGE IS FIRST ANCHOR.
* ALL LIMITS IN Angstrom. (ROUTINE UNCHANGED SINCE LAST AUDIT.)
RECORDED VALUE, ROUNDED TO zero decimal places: 25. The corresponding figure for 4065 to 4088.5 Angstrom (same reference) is 34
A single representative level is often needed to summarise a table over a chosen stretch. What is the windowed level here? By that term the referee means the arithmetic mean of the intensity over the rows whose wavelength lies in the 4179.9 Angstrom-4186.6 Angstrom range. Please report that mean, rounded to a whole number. 86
